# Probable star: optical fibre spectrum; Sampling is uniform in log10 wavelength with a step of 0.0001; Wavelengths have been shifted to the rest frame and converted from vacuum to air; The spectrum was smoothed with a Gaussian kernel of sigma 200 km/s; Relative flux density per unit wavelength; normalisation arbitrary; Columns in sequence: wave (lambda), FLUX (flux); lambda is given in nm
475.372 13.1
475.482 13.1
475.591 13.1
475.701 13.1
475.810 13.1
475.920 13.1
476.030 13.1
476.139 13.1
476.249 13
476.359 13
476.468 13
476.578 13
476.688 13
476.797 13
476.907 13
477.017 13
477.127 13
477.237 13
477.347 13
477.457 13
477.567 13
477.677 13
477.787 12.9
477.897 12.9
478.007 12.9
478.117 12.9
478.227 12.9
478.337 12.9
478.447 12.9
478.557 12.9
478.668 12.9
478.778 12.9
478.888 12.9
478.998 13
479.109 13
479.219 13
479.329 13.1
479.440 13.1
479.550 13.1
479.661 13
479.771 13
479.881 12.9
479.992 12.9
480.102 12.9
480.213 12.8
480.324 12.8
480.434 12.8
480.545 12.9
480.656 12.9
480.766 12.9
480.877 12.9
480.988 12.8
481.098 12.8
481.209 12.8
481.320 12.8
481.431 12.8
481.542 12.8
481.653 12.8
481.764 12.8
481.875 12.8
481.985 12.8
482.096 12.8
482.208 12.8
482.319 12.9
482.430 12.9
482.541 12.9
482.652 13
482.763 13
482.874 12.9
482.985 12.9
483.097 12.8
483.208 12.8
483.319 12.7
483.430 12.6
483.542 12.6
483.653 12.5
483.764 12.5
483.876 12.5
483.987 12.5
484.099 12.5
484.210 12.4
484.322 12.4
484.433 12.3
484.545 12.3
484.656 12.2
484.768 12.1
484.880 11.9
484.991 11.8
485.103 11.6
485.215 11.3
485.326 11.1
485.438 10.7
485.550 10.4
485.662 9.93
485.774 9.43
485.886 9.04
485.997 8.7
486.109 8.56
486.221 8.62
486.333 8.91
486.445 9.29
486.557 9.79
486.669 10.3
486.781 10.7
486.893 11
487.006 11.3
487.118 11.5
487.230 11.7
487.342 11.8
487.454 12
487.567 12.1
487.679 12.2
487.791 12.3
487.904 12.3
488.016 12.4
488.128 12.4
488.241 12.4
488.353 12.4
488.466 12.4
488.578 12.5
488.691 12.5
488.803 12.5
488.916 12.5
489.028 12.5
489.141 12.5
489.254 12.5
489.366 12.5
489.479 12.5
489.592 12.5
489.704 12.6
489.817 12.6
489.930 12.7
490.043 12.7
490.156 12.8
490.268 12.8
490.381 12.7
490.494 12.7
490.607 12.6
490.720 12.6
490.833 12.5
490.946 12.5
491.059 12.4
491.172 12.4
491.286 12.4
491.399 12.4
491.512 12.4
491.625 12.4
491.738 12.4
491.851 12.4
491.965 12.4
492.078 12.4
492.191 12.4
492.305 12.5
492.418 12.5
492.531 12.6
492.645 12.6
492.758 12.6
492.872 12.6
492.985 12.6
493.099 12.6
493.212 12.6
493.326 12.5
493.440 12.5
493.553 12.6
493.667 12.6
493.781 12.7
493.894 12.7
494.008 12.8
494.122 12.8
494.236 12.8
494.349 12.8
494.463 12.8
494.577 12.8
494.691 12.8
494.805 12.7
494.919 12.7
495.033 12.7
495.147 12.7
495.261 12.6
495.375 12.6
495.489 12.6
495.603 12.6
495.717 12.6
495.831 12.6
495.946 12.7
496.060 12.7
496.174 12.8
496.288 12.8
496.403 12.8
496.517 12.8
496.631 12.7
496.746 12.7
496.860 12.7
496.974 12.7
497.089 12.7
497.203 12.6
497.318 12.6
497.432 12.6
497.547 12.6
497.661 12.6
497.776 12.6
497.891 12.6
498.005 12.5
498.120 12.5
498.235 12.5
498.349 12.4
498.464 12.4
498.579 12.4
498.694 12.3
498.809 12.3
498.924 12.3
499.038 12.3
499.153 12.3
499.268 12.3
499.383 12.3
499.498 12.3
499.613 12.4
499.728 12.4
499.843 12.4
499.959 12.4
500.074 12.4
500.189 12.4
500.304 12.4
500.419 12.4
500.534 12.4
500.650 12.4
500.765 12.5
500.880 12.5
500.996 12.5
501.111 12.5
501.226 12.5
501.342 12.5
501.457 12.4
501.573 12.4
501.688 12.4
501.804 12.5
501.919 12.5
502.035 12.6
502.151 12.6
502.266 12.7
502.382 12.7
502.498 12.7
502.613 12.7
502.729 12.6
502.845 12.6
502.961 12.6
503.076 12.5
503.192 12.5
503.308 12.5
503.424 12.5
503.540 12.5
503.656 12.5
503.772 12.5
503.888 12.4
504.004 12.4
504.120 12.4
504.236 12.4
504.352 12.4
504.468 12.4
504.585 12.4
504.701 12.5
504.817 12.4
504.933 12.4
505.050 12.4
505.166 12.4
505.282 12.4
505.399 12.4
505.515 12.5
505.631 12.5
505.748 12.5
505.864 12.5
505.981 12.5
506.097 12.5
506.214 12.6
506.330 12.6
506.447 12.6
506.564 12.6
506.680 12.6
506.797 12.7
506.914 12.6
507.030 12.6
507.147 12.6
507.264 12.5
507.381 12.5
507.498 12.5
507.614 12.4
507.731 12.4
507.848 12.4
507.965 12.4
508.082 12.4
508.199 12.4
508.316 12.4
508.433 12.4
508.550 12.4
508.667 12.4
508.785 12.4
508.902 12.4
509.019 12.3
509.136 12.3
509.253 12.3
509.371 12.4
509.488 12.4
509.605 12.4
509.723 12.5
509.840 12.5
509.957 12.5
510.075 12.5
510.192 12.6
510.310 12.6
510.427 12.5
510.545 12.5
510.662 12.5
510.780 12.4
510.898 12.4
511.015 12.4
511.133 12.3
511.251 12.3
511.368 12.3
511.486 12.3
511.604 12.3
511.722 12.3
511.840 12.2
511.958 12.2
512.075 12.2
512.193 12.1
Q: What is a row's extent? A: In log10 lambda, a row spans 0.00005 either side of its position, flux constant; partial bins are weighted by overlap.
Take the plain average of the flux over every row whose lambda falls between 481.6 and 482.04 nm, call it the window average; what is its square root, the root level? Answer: 3.58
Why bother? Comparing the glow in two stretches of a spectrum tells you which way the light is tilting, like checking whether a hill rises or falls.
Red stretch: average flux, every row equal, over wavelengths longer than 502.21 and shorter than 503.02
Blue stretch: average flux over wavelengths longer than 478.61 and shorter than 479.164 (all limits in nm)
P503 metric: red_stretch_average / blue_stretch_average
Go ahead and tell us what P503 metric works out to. 0.98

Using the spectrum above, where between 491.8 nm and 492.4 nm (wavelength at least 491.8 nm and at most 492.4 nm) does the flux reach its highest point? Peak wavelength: 492.305 nm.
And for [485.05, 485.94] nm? 485.103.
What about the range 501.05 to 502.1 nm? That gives 502.035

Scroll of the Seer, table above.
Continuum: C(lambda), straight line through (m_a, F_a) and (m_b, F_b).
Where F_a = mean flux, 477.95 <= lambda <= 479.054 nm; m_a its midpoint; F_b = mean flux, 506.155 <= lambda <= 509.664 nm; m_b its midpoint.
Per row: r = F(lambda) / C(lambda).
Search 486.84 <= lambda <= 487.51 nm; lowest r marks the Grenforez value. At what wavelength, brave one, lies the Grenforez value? 486.893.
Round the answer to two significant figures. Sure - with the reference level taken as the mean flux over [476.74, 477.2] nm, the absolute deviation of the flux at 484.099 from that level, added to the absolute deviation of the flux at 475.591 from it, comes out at 0.60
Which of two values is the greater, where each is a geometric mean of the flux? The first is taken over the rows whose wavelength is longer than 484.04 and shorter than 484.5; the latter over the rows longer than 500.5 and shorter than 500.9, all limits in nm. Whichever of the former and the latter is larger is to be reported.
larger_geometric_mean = 12.4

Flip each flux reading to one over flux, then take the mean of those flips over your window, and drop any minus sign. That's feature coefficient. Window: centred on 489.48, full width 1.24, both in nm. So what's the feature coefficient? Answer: 0.080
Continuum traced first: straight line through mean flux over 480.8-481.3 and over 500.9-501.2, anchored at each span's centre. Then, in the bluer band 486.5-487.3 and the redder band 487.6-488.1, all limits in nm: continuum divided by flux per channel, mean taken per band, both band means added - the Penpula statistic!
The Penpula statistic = 2.21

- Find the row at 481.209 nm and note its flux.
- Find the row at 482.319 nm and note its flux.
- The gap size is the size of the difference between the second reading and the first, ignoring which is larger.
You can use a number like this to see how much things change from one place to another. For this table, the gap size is 0.10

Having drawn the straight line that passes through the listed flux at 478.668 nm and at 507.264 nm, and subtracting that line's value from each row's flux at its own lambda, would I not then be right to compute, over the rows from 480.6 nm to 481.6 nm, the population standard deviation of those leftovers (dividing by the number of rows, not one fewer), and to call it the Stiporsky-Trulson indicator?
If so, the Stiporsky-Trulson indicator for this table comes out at 0.04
